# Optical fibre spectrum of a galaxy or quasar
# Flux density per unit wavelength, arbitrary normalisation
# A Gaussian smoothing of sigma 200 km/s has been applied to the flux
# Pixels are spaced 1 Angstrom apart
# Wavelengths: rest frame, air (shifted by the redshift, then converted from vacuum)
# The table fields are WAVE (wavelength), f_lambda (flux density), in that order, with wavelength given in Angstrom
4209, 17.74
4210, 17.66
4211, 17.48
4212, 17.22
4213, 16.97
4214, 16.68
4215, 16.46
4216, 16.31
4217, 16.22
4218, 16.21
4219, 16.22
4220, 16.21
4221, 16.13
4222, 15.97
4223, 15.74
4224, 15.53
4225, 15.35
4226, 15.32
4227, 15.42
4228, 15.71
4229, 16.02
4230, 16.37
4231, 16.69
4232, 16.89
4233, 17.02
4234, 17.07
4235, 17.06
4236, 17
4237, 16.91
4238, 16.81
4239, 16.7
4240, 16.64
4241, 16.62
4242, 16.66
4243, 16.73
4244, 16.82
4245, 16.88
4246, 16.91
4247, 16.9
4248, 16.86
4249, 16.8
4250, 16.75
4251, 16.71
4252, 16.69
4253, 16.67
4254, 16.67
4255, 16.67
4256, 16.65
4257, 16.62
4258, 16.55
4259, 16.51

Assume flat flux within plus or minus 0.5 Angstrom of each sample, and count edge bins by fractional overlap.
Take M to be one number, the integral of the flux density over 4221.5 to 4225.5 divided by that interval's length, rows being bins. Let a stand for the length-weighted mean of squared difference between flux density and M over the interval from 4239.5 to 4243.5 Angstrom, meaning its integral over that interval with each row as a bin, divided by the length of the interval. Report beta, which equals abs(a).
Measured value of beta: 1.0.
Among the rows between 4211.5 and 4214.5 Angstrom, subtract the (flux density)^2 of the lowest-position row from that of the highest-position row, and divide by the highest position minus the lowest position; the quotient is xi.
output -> -9.2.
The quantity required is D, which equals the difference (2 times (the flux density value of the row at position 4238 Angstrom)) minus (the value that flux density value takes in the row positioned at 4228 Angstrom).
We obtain 17.9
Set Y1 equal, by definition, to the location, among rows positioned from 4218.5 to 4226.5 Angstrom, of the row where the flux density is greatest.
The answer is 4219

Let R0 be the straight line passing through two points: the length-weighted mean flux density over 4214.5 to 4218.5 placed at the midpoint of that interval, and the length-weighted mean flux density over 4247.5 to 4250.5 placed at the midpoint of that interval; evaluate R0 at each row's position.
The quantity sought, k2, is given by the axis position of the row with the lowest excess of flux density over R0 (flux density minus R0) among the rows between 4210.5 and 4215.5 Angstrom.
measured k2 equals 4215 Angstrom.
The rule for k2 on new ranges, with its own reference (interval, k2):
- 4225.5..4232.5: 4226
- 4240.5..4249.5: 4241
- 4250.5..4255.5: 4255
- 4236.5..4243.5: 4241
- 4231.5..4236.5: 4232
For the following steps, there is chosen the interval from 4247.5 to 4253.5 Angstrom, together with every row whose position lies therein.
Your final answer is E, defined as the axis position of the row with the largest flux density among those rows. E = 4248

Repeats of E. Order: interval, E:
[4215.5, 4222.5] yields 4216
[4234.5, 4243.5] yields 4235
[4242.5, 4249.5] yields 4246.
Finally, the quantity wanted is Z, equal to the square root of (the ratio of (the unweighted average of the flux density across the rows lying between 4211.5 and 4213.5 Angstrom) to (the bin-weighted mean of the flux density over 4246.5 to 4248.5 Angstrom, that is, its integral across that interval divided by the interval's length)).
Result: 1.01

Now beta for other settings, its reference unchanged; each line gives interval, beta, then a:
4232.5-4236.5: 1.9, 1.9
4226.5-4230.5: 0.2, 0.2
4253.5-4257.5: 1.0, 1.0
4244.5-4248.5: 1.5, 1.5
